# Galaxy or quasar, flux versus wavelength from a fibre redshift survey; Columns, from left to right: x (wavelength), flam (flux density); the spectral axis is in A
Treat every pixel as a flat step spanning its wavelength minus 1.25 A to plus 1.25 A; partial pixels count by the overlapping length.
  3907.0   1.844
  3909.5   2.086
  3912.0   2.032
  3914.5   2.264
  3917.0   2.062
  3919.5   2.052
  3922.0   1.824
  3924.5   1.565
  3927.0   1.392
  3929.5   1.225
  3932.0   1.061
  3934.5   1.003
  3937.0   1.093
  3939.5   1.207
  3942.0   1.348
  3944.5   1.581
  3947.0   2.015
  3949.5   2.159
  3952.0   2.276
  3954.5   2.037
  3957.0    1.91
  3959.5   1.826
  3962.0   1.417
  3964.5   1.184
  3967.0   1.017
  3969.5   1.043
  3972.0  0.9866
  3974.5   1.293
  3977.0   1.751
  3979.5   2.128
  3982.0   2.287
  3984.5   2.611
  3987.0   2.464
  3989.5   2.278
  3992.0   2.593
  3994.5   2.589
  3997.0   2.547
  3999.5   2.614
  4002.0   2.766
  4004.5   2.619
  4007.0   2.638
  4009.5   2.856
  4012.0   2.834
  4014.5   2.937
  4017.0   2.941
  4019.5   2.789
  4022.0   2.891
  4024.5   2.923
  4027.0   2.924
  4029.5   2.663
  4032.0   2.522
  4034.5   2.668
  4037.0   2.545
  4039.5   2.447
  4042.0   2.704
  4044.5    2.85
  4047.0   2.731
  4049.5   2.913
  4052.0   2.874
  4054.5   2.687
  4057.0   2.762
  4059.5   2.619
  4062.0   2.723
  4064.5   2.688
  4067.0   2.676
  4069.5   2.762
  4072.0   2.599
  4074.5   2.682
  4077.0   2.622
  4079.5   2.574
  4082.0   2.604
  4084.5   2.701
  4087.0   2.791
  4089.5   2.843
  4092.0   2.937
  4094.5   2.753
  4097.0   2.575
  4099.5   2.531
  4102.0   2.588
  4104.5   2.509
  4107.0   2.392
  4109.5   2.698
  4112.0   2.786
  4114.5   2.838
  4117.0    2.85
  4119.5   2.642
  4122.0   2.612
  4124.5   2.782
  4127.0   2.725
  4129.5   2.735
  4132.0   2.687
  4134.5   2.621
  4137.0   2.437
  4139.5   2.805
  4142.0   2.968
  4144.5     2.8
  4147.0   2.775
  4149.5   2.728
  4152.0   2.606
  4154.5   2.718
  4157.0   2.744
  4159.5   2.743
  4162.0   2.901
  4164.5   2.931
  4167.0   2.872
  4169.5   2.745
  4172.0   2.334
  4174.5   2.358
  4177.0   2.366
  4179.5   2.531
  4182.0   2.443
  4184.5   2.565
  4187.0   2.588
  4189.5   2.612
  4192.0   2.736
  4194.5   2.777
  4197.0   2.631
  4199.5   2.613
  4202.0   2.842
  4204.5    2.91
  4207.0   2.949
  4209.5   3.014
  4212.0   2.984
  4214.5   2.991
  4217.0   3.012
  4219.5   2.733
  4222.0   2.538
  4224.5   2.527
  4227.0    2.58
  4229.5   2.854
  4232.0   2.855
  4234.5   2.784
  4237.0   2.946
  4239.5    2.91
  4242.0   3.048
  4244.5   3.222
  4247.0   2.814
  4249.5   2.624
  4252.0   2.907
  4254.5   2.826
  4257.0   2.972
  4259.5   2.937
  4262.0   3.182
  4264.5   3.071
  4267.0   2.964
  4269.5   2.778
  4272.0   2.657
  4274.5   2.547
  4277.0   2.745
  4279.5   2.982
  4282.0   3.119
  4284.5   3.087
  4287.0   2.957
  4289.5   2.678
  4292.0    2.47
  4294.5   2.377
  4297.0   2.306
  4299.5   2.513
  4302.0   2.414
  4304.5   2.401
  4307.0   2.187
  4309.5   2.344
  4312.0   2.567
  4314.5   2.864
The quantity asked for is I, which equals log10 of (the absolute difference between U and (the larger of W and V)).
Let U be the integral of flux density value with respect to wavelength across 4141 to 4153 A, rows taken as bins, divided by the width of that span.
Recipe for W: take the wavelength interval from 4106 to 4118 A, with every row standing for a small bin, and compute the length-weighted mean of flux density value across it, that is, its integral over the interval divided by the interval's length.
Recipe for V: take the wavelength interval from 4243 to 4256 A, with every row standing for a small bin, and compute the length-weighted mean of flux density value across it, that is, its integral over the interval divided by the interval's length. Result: -1.0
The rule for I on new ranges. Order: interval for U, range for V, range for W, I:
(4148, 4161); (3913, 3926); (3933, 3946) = -0.1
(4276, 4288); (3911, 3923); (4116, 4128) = -0.6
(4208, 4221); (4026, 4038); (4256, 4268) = -1.1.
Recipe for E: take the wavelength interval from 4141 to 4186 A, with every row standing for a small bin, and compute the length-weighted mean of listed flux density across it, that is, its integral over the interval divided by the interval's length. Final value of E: 2.67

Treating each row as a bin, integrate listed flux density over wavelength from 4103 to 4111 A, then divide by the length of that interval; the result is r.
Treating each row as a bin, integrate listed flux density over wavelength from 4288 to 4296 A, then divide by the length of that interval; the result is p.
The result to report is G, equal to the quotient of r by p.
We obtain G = 1.01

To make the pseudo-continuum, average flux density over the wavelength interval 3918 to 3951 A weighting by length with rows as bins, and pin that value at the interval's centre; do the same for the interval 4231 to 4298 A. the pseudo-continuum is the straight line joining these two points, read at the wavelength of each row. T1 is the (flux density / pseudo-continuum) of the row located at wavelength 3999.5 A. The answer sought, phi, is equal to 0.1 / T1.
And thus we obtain 0.068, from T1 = 1.47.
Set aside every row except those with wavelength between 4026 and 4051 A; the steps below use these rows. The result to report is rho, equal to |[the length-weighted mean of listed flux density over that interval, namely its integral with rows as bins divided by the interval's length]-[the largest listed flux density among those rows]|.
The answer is 0.23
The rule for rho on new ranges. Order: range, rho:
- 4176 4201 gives 0.19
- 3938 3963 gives 0.50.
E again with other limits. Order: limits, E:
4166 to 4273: 2.78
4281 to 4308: 2.59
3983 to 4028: 2.71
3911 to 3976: 1.57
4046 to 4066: 2.75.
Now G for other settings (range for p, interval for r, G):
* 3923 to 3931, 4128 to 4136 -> 1.91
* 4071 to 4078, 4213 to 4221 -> 1.10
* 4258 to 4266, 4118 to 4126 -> 0.88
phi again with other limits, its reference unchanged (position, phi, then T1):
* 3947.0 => 0.078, 1.29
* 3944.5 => 0.098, 1.02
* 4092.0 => 0.073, 1.37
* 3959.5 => 0.088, 1.13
